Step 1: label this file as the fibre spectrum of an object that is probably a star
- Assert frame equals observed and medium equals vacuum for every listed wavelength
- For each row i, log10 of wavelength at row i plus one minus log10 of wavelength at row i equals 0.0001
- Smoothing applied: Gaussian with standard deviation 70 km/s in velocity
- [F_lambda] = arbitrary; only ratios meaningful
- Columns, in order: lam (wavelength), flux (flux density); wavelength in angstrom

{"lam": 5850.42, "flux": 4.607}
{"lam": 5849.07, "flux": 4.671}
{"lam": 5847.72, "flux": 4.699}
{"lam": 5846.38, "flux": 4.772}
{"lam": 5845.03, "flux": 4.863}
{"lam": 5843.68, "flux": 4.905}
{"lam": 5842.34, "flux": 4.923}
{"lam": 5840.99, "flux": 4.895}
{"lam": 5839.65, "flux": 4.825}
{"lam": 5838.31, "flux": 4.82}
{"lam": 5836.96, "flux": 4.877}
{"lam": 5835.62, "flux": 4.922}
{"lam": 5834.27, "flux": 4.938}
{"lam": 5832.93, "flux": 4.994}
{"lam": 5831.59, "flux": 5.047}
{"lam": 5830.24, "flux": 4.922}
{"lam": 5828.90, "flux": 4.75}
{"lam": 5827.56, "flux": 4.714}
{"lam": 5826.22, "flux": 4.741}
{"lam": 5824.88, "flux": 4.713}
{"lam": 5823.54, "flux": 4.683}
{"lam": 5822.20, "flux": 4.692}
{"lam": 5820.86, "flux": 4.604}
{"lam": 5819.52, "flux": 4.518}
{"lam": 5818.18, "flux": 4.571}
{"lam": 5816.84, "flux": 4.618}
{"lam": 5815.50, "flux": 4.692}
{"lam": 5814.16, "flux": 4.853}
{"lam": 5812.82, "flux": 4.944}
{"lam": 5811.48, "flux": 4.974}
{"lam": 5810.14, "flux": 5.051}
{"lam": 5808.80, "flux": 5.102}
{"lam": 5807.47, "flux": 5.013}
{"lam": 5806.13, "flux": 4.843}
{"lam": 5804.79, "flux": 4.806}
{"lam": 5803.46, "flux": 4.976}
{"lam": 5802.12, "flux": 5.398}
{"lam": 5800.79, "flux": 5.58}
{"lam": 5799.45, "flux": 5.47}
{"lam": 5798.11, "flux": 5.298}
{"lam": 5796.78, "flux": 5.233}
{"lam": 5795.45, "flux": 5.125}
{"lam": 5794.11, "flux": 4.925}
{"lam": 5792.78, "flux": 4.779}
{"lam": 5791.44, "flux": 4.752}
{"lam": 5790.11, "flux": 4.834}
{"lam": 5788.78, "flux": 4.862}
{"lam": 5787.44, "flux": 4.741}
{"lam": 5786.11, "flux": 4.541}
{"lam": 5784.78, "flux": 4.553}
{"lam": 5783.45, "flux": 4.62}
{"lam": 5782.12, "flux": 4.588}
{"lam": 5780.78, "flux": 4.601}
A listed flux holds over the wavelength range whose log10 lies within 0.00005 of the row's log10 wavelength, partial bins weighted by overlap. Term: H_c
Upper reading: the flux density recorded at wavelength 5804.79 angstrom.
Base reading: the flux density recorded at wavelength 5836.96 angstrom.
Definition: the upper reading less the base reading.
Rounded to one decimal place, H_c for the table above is -0.1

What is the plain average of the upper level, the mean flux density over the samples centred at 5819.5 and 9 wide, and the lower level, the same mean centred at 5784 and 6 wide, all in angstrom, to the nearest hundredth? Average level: 4.60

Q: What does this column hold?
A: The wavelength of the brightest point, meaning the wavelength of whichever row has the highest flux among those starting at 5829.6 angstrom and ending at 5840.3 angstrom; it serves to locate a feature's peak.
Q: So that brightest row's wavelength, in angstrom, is 5831.59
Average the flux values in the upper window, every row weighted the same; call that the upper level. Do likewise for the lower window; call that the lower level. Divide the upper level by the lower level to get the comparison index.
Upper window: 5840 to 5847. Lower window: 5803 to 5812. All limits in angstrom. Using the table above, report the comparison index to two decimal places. 0.98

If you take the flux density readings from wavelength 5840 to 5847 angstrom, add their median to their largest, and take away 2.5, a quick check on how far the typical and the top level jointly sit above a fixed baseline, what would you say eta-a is 7.3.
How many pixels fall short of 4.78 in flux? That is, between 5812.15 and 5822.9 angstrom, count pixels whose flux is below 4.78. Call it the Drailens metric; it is 6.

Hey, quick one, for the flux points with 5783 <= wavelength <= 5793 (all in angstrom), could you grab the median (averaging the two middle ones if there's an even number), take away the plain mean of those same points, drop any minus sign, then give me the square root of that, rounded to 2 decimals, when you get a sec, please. 0.19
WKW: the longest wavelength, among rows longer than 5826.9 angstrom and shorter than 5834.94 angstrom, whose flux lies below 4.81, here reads 5828.90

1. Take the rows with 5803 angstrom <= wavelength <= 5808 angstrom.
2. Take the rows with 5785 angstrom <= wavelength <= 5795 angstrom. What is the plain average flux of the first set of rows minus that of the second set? 0.13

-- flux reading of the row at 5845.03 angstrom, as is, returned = 4.863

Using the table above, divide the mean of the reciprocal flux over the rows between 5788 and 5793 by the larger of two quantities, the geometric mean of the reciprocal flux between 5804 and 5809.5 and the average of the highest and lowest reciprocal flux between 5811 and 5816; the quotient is 1.00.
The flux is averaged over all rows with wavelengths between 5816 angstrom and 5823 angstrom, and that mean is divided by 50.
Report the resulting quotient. 0.092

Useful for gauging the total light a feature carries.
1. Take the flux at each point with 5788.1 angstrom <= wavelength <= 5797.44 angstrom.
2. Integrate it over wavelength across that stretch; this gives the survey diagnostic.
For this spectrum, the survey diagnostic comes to 46.0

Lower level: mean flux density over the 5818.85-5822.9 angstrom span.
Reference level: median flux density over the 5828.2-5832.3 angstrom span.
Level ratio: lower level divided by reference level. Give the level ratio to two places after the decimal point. 0.94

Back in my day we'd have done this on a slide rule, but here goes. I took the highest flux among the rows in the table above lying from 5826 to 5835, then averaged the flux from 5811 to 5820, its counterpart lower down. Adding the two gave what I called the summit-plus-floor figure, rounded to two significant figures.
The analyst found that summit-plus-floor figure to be 9.8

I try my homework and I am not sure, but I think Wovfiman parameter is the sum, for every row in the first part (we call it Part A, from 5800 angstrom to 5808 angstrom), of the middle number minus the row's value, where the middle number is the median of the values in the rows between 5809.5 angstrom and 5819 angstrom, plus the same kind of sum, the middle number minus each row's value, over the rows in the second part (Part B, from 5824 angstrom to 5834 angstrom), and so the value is -1.4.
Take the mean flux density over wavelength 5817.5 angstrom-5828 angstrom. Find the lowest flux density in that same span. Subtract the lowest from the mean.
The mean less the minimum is 0.14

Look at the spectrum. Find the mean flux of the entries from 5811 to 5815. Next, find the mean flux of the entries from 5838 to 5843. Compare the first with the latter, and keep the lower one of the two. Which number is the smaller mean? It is 4.87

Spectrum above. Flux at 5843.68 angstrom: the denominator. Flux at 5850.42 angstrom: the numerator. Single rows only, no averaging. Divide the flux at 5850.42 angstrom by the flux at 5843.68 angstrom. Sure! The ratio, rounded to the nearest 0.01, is 0.94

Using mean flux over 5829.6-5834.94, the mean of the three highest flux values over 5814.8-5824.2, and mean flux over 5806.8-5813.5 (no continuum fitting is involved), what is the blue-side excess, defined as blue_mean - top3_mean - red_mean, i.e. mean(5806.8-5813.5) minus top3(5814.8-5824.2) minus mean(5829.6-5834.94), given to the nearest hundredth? -4.65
